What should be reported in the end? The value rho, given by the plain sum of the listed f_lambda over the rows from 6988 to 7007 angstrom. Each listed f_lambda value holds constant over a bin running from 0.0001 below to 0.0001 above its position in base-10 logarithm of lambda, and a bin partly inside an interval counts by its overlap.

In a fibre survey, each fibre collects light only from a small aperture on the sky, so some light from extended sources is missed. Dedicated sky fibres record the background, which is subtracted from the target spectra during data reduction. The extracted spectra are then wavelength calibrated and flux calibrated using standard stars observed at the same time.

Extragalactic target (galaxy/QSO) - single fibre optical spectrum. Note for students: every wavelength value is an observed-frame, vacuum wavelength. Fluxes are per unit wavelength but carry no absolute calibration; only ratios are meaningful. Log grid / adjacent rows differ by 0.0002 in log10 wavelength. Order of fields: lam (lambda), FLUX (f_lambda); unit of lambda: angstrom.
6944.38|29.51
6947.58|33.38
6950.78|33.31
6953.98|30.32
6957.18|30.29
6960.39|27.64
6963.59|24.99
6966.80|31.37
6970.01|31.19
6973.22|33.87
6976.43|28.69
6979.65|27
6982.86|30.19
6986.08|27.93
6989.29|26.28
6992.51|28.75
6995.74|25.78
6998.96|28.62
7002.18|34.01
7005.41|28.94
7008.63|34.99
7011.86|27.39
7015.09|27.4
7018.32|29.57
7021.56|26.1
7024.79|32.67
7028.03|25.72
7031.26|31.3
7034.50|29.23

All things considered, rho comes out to 172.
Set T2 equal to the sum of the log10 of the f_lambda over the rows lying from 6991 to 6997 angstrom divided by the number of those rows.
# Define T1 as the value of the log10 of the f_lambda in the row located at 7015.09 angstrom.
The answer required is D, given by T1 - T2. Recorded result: 0.00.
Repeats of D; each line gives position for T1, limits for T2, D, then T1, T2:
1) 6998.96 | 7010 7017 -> 0.02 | 1.46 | 1.44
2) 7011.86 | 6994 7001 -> 0.00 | 1.44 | 1.43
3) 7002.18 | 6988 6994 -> 0.09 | 1.53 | 1.44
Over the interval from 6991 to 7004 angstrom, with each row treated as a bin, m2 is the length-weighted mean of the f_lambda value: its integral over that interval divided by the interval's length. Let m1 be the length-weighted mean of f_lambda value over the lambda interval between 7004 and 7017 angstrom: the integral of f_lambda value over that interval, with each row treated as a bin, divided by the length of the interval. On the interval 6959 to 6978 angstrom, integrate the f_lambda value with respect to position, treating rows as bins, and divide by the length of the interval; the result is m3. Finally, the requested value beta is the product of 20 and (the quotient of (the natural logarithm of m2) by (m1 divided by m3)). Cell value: 67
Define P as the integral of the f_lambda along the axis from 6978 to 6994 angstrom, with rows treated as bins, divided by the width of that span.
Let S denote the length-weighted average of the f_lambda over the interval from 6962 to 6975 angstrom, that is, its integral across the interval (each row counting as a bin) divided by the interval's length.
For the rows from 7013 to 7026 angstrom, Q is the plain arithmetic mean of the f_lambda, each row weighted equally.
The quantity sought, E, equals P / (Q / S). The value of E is 29.4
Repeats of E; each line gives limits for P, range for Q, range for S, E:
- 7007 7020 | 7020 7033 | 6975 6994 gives 29.0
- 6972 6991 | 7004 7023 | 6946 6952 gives 33.2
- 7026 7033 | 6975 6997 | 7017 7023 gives 28.7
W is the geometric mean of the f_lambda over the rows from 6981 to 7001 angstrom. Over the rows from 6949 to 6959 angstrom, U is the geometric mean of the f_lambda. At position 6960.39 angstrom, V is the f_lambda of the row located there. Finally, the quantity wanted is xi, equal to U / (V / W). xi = 31.6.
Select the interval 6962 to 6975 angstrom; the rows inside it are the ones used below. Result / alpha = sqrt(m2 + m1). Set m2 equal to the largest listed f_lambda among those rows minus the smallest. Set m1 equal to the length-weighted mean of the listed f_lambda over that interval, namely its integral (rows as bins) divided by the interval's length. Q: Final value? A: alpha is 6.26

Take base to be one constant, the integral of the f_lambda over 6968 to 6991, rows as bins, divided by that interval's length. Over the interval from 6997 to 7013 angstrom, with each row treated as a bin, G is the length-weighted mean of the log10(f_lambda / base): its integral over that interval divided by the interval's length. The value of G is 0.019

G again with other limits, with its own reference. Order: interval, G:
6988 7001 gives -0.027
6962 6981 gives 0.001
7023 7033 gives 0.005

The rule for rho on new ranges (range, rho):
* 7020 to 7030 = 84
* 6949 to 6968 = 178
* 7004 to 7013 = 91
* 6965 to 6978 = 125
